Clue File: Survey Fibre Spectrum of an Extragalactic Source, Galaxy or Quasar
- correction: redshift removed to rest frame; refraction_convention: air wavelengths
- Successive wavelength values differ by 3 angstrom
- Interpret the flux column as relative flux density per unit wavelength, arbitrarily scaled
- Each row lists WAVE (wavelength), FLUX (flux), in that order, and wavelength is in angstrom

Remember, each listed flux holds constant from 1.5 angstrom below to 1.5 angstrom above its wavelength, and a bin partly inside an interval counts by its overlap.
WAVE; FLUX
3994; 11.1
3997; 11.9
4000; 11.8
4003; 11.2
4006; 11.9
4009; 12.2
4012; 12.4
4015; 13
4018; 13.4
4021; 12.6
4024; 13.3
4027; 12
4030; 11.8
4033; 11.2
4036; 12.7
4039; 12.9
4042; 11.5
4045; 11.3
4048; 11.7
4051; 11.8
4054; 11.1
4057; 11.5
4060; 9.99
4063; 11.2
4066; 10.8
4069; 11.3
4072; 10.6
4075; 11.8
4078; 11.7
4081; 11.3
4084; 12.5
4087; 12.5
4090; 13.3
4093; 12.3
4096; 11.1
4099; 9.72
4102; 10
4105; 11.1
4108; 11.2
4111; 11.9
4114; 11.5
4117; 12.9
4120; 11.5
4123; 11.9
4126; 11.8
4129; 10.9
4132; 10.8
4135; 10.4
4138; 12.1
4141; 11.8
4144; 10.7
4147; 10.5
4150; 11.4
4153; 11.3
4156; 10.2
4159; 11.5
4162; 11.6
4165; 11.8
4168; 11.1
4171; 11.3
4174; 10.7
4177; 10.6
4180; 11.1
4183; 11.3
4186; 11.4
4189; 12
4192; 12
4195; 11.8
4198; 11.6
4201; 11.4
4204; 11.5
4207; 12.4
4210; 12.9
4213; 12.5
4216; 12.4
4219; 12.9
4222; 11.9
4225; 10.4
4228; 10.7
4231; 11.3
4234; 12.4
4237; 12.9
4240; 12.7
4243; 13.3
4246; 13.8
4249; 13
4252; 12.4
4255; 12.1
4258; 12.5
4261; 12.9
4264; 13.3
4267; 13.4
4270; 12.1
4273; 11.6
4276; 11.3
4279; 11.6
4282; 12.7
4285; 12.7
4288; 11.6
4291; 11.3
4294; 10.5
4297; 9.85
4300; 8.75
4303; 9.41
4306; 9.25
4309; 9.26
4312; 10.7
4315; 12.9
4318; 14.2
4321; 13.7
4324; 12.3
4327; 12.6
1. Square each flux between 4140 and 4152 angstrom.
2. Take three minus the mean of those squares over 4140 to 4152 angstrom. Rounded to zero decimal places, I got -120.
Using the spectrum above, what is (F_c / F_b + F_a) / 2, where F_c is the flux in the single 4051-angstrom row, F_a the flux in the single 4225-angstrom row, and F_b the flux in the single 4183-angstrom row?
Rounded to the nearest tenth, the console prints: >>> 5.7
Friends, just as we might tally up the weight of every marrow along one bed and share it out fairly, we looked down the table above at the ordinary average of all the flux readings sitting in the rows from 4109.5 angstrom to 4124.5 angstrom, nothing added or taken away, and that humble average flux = 11.9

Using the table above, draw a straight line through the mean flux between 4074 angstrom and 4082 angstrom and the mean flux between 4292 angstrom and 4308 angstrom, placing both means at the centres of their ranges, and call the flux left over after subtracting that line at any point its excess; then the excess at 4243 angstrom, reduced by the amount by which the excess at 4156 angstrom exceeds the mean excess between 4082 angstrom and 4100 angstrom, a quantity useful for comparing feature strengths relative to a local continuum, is 4.3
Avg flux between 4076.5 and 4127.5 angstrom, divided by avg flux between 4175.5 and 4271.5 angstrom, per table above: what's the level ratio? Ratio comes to 0.96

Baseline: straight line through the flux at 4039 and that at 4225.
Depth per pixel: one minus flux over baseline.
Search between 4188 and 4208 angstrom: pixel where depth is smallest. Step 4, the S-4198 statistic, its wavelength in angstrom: 4207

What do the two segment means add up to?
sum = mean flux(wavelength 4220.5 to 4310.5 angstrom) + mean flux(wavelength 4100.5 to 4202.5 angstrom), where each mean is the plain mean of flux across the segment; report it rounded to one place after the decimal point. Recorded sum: 23.0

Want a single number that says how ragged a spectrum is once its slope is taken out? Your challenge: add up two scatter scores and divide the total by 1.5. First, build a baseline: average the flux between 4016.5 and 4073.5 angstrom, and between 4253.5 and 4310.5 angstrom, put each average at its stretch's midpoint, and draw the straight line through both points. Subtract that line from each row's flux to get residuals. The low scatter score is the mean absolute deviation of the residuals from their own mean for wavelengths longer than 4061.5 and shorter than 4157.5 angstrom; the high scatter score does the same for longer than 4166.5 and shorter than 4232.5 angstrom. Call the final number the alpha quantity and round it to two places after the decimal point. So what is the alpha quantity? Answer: 0.82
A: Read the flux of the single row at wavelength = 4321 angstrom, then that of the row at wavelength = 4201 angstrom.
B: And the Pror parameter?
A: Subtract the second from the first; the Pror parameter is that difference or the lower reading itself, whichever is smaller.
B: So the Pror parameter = 2.3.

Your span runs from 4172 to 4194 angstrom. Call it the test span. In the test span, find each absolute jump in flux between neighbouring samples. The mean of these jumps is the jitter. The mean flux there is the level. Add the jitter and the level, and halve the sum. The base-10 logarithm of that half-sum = 0.762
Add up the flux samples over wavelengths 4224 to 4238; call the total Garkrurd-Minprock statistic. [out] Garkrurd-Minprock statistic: 57.7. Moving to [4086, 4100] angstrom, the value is 58.9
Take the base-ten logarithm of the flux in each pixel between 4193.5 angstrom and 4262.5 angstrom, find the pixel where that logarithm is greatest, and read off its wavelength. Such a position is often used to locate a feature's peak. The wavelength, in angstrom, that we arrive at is 4246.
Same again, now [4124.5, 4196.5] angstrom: 4138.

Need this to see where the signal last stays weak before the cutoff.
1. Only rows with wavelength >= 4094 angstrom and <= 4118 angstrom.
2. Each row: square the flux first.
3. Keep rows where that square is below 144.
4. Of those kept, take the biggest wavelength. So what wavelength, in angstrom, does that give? 4114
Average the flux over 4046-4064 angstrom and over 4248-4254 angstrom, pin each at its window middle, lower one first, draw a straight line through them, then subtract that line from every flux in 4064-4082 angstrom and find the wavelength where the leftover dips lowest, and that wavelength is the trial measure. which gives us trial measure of 4072 angstrom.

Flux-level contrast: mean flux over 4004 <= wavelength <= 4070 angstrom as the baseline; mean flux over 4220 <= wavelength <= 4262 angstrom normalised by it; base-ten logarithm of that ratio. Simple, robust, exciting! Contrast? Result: 0.01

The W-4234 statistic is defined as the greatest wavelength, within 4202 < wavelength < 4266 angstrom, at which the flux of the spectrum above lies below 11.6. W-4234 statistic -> 4231 angstrom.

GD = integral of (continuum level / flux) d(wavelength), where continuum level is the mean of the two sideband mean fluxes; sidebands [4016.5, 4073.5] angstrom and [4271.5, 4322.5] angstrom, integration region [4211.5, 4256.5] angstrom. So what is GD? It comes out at 42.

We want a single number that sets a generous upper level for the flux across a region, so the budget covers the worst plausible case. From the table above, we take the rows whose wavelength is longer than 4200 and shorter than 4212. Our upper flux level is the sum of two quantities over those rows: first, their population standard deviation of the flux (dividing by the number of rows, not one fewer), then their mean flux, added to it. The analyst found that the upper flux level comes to 12.7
